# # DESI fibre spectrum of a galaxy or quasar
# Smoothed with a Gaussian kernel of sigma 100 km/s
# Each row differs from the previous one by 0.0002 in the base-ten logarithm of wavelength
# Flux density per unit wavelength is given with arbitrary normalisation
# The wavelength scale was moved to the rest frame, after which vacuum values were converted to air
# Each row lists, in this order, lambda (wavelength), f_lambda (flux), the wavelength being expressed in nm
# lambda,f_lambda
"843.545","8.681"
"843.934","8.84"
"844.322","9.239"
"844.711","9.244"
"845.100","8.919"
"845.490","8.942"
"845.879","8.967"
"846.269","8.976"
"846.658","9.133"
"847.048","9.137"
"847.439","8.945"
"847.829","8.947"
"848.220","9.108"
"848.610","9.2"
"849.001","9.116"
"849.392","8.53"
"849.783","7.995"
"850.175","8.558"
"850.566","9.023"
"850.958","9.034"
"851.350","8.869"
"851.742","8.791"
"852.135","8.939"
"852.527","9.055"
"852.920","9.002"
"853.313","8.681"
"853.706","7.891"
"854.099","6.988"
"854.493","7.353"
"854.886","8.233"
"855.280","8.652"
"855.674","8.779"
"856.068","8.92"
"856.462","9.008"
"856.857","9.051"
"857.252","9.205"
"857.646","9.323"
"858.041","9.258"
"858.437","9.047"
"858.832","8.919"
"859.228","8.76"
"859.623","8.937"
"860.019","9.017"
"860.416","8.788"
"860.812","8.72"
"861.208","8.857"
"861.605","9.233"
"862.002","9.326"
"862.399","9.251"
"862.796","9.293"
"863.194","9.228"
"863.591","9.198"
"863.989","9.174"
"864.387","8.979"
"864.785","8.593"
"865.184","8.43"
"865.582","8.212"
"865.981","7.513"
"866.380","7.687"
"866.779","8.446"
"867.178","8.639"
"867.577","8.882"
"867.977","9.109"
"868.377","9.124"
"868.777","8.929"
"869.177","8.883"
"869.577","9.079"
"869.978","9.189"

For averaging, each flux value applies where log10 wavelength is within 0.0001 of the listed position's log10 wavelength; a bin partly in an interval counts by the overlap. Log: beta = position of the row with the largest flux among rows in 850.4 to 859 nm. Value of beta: 857.646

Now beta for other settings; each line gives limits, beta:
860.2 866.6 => 862.002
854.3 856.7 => 856.462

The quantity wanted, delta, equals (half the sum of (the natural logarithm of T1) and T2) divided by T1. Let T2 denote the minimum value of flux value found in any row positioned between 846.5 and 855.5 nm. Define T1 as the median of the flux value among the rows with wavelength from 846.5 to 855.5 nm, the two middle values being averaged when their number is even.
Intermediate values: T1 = 8.94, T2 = 6.988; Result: 0.513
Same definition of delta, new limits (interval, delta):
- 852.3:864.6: 0.510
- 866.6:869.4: 0.598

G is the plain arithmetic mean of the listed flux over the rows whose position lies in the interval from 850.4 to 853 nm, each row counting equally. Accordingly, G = 8.96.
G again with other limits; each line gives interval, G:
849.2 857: 8.57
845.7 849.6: 9.01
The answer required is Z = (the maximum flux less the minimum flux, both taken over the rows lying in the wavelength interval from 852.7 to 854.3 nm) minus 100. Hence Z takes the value -98.0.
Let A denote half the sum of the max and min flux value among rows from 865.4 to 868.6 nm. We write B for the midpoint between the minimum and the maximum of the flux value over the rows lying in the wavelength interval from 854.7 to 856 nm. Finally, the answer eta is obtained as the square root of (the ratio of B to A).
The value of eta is 1.01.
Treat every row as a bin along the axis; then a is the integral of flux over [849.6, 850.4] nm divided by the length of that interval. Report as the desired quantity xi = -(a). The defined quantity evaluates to -8.3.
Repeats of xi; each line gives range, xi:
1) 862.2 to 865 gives -9.1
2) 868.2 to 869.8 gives -9.0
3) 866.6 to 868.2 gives -8.8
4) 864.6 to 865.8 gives -8.4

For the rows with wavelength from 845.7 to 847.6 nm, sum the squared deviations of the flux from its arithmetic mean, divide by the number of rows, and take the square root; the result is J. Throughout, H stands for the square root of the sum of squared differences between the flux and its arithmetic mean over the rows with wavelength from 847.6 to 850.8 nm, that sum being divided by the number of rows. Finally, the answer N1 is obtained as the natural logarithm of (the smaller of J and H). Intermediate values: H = 0.39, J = 0.1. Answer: -2.5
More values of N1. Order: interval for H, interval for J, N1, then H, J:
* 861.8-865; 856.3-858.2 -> -2.1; 0.23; 0.1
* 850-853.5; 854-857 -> -1.8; 0.16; 0.7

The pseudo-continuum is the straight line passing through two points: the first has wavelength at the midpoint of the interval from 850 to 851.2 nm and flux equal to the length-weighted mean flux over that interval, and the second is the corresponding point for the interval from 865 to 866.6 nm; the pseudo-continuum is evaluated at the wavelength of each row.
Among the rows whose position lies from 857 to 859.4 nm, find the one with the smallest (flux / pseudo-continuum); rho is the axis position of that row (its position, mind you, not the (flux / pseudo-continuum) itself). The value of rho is 859.228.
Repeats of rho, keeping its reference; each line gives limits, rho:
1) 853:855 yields 854.099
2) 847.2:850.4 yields 849.783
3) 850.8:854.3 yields 854.099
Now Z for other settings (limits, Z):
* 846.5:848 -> -99.8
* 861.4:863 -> -99.9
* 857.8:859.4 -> -99.5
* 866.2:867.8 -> -98.8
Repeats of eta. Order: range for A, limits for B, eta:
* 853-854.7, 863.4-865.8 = 1.05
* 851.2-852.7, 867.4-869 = 1.00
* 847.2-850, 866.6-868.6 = 1.01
